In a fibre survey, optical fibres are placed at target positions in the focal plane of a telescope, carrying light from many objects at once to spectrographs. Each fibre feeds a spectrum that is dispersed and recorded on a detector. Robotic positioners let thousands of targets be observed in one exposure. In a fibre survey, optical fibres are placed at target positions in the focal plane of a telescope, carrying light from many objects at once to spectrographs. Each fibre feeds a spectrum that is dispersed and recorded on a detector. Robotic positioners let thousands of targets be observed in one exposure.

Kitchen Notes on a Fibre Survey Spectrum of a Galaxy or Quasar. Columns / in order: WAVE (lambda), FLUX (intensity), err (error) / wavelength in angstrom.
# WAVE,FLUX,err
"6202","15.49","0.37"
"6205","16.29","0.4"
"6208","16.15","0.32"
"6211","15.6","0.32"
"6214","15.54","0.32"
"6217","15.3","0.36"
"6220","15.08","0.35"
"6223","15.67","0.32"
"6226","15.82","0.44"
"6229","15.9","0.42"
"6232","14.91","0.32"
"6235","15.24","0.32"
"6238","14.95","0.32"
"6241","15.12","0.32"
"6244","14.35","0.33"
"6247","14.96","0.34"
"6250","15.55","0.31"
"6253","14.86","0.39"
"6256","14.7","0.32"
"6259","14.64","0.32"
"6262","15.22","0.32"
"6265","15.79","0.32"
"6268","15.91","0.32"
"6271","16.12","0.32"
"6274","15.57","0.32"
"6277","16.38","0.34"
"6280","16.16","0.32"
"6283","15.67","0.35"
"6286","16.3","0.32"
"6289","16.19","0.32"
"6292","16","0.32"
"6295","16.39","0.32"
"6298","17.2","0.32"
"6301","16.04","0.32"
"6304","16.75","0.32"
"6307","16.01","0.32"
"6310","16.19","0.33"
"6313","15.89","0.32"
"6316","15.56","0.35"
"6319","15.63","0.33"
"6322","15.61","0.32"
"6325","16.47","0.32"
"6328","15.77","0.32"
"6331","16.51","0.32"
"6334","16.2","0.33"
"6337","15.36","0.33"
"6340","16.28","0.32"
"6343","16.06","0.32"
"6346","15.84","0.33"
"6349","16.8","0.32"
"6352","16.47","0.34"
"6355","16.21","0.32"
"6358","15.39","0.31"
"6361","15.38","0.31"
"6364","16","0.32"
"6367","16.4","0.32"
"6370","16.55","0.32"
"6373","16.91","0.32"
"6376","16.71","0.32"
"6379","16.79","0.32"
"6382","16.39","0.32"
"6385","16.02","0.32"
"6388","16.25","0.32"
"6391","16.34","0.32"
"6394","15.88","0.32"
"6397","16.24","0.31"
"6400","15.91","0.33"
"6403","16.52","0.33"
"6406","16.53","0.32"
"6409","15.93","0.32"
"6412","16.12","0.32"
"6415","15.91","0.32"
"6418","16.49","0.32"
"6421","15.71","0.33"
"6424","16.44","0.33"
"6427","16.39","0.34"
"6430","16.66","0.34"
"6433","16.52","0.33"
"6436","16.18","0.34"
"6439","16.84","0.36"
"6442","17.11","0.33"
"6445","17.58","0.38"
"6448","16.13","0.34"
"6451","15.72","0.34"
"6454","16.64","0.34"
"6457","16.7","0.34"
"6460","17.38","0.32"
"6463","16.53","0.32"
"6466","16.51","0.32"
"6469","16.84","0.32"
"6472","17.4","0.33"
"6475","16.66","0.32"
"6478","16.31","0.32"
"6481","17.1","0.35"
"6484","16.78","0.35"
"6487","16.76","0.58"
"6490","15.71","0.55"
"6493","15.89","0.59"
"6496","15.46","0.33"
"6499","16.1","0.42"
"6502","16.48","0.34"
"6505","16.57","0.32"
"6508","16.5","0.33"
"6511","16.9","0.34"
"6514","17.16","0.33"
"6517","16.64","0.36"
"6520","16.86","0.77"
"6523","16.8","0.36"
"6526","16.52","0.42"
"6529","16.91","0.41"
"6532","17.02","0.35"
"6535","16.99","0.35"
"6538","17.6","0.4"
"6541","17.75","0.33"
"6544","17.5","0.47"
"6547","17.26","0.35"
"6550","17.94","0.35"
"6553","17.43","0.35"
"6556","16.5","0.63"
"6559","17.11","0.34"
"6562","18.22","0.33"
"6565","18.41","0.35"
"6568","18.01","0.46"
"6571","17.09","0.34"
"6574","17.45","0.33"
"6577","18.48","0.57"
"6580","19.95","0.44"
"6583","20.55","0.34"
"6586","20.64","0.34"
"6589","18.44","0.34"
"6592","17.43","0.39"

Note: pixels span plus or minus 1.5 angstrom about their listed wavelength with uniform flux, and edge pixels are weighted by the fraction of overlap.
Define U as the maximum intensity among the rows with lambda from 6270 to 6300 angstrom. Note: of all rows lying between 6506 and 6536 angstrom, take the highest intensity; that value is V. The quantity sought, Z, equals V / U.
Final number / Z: 1.00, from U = 17.2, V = 17.16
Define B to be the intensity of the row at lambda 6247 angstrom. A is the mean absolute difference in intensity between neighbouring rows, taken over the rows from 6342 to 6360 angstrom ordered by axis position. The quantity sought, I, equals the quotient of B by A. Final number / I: 29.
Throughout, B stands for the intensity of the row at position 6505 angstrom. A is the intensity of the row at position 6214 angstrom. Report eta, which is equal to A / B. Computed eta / 0.94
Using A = 15.54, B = 16.57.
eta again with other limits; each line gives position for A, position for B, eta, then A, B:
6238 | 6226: 0.95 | 14.95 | 15.82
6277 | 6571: 0.96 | 16.38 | 17.09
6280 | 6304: 0.96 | 16.16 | 16.75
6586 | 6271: 1.28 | 20.64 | 16.12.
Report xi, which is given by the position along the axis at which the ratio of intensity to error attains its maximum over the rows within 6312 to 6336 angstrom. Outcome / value 6331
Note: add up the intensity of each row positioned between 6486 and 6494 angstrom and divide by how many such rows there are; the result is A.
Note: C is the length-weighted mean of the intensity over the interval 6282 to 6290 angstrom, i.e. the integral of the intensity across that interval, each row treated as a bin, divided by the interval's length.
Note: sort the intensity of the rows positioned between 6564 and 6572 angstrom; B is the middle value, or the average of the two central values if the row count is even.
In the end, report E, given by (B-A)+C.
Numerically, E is 18.0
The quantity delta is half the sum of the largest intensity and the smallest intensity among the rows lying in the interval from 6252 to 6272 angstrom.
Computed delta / 15.4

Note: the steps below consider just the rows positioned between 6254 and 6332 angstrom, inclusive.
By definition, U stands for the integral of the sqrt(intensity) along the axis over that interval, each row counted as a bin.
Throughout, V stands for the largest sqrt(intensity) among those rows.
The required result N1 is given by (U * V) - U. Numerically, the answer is 980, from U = 311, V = 4.147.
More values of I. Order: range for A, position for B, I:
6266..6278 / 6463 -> 32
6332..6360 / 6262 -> 27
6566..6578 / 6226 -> 21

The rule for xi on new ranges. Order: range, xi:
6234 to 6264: 6250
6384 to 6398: 6397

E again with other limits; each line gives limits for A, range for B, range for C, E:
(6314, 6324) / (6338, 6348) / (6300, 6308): 16.8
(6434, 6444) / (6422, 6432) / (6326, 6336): 15.9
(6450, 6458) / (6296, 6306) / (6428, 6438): 16.9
